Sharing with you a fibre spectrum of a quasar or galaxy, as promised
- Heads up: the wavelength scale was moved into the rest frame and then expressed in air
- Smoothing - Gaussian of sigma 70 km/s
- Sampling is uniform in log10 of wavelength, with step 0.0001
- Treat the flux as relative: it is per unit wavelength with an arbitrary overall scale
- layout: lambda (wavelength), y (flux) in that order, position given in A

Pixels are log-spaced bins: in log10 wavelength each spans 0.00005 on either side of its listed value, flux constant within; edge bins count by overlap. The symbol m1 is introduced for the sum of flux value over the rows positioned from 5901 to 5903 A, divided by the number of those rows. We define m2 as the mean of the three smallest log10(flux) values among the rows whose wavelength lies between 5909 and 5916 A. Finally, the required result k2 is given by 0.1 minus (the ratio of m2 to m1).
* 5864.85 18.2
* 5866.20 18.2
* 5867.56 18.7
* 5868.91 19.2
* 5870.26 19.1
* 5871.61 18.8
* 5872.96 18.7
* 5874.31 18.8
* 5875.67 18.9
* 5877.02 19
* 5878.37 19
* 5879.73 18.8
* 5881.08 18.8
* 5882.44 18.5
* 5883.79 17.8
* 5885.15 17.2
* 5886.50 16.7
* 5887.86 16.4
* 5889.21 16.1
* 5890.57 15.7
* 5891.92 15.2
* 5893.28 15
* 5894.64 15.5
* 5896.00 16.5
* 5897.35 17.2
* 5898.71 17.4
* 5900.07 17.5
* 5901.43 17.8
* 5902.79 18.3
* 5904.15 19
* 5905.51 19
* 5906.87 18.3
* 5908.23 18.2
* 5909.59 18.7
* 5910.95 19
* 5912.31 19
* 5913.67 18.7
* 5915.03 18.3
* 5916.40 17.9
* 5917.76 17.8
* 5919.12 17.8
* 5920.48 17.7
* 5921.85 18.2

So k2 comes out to 0.030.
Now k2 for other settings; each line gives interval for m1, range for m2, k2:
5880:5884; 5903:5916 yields 0.031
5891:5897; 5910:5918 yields 0.019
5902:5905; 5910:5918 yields 0.033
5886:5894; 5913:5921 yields 0.021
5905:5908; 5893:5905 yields 0.036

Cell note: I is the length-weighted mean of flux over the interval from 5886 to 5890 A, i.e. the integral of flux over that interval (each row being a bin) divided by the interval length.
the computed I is 16.4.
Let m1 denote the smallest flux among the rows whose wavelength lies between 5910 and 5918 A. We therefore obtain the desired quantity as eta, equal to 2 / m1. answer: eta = 0.112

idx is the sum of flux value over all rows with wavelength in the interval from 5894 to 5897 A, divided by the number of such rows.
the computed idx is 16.0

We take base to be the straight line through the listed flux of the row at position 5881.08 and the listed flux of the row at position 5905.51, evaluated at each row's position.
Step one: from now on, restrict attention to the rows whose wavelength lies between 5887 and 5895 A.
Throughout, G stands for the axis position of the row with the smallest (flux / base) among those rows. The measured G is 5893.28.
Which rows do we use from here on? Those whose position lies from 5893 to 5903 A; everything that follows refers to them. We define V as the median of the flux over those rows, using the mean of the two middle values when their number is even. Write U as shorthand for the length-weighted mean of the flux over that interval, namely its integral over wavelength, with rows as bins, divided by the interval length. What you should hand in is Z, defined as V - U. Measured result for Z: 0.40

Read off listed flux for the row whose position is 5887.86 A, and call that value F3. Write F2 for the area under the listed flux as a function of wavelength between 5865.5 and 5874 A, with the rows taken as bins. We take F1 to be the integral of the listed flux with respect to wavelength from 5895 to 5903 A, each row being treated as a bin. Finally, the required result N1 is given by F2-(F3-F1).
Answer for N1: 282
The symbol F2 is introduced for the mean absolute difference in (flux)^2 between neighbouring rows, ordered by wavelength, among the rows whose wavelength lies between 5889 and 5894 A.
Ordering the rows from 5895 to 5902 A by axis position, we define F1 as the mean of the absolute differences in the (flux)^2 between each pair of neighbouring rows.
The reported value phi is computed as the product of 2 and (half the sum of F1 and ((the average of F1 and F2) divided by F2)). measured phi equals 12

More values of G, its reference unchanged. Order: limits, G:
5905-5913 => 5908.23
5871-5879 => 5872.96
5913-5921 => 5920.48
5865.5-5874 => 5866.20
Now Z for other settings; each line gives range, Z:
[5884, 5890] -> -0.12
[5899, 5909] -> 0.04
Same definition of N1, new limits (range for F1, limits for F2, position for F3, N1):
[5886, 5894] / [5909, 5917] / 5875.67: 257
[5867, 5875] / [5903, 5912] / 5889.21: 303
